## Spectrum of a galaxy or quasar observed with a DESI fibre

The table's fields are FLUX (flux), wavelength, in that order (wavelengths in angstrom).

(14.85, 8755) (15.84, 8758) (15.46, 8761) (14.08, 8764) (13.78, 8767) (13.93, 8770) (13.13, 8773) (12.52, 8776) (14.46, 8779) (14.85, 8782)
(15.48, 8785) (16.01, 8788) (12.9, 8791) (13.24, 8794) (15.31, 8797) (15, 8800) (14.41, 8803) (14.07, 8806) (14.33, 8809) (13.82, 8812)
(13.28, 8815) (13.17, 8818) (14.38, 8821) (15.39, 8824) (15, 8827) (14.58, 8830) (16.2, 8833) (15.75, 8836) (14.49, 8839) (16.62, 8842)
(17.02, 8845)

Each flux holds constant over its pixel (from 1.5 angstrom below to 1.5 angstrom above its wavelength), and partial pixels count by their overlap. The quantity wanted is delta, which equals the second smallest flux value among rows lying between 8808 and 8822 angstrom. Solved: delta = 13.28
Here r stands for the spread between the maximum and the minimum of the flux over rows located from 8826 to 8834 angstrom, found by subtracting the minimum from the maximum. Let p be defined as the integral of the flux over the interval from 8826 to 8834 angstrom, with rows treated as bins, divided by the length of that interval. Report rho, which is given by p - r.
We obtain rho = 13.6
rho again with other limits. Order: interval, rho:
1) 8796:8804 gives 14.0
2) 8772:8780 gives 11.4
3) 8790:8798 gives 11.4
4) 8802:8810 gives 13.9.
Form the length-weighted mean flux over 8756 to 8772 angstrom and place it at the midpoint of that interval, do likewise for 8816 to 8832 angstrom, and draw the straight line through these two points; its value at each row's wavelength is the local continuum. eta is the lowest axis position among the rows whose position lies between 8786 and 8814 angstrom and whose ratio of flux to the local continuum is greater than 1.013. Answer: 8788 angstrom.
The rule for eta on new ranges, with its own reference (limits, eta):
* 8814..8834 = 8824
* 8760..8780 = 8761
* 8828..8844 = 8833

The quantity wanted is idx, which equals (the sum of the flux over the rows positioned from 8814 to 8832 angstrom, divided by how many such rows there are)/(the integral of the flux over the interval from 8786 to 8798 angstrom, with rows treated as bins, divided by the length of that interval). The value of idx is 0.99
